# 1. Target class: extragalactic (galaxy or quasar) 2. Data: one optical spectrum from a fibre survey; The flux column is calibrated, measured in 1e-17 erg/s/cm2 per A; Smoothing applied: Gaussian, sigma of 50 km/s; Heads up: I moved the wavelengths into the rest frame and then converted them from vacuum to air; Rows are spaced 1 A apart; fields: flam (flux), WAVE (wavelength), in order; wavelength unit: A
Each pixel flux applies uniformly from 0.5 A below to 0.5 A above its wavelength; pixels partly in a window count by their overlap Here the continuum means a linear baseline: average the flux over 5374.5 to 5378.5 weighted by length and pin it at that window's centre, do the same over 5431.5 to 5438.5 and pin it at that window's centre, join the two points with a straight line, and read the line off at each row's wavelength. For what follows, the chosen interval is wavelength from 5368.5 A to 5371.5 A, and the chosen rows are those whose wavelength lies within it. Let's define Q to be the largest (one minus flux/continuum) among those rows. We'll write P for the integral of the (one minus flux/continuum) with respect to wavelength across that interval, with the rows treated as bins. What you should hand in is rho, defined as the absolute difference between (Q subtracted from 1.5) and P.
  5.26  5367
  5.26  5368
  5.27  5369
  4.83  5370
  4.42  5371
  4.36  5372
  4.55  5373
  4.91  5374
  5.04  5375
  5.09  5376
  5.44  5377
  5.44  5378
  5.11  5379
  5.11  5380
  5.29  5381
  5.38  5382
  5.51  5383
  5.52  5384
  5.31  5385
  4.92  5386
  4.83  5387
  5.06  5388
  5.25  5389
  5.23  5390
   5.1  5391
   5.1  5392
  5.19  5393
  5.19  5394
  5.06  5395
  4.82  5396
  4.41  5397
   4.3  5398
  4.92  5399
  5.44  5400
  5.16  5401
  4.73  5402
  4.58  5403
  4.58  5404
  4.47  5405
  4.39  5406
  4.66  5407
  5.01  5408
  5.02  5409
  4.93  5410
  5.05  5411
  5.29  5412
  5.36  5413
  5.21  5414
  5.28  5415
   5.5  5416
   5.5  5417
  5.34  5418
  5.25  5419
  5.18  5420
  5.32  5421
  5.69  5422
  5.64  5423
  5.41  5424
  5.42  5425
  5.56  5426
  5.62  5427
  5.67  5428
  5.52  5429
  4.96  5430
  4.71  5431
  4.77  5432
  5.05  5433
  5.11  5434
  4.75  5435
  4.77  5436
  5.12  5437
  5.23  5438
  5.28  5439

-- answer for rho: 1.09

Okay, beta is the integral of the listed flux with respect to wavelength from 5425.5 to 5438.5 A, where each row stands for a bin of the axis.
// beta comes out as 67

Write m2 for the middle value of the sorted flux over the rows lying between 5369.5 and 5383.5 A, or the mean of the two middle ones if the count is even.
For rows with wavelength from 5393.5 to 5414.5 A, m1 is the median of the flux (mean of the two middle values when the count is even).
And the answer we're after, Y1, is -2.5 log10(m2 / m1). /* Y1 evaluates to -0.04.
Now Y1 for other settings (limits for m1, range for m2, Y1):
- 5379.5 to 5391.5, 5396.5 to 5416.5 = 0.06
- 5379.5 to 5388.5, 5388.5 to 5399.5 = 0.04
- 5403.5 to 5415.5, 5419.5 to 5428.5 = -0.11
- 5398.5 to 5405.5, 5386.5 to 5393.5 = -0.08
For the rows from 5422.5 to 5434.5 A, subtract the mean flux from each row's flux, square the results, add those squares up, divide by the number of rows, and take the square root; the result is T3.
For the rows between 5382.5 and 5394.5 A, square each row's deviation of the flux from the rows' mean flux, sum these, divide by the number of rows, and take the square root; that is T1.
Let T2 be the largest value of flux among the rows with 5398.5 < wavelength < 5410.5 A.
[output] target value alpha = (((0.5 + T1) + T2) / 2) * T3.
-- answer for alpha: 1.02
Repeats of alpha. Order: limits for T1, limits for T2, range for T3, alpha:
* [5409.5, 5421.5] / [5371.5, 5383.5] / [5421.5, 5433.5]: 1.07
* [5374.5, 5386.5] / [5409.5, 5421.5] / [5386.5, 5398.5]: 0.94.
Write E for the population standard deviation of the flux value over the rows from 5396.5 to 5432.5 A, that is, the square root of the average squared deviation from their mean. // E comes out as 0.40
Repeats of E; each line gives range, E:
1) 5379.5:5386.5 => 0.20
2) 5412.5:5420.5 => 0.11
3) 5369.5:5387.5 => 0.35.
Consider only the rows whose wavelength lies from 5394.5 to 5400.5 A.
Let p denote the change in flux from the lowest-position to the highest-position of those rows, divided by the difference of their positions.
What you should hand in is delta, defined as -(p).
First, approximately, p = 0.08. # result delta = -0.08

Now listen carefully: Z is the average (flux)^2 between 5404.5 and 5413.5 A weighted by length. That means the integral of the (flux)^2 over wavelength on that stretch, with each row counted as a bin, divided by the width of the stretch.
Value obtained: 24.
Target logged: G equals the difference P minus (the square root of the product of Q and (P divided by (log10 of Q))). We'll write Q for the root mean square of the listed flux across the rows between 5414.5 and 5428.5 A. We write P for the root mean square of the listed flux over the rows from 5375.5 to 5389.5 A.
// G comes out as -0.99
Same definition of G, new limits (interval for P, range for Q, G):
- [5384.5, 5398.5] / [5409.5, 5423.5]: -1.06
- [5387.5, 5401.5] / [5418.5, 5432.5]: -1.05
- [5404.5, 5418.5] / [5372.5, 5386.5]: -0.99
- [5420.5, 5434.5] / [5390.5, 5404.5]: -0.82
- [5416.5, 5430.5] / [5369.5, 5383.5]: -0.81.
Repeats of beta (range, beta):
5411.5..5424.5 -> 70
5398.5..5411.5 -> 63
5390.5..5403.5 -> 64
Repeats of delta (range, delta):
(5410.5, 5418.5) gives -0.04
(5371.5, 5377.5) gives -0.22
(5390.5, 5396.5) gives 0.06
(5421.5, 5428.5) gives 0.00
